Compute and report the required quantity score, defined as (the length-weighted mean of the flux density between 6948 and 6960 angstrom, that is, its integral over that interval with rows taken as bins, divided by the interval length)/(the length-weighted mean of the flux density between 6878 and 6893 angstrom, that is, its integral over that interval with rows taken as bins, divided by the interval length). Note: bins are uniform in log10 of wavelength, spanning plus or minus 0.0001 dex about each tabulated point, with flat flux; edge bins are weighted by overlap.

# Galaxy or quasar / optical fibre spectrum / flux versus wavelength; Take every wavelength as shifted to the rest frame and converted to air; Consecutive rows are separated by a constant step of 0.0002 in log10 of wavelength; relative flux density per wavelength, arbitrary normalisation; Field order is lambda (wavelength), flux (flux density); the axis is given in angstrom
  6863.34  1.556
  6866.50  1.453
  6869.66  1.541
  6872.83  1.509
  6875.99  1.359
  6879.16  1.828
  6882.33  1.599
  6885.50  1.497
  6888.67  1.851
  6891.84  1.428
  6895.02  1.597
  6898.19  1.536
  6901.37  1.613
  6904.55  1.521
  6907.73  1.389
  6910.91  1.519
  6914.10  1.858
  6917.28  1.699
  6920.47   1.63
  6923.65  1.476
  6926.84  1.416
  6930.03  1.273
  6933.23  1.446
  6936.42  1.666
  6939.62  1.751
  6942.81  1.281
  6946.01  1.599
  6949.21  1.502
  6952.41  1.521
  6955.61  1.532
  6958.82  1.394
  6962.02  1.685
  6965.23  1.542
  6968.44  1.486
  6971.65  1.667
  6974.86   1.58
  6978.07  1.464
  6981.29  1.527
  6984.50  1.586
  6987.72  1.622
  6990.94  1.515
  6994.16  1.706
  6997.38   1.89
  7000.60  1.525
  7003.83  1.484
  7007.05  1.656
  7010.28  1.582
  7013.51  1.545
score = 0.91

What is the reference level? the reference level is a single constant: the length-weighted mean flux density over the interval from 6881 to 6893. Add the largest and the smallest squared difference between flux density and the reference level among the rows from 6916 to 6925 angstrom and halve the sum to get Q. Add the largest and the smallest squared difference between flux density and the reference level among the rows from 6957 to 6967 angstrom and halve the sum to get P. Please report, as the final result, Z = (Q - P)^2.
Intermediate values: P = 0.02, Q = 0.008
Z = 0.0002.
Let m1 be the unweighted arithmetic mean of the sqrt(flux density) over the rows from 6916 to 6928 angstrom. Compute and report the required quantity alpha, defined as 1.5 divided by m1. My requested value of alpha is 1.20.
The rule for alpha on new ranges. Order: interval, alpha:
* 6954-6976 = 1.20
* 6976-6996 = 1.20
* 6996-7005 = 1.18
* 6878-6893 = 1.17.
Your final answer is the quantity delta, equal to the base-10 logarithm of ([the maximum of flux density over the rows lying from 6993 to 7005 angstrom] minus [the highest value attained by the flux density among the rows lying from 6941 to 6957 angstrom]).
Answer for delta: -0.54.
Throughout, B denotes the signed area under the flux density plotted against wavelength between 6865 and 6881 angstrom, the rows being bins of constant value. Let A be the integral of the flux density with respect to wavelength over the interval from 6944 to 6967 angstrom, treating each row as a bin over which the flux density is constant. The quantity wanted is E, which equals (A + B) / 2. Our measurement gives 30.0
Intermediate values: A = 35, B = 25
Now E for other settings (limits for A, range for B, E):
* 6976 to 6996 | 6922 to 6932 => 22.7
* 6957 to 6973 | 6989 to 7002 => 23.2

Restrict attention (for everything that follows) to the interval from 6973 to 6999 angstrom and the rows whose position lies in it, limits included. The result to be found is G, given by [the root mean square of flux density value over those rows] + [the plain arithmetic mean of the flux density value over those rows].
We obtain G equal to 3.23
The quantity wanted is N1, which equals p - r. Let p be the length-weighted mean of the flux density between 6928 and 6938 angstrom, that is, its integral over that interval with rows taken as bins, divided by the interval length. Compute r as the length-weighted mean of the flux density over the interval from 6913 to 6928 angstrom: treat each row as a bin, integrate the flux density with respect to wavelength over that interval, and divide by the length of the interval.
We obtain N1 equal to -0.16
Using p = 1.46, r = 1.61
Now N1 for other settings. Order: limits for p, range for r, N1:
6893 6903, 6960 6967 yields -0.02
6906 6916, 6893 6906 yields 0.03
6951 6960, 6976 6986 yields -0.04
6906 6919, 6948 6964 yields 0.09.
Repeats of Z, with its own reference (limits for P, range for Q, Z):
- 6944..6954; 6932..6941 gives 0.0001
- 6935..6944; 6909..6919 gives 0.0003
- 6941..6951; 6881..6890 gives 0.0004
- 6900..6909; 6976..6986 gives 0.0002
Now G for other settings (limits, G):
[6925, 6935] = 2.76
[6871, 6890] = 3.22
